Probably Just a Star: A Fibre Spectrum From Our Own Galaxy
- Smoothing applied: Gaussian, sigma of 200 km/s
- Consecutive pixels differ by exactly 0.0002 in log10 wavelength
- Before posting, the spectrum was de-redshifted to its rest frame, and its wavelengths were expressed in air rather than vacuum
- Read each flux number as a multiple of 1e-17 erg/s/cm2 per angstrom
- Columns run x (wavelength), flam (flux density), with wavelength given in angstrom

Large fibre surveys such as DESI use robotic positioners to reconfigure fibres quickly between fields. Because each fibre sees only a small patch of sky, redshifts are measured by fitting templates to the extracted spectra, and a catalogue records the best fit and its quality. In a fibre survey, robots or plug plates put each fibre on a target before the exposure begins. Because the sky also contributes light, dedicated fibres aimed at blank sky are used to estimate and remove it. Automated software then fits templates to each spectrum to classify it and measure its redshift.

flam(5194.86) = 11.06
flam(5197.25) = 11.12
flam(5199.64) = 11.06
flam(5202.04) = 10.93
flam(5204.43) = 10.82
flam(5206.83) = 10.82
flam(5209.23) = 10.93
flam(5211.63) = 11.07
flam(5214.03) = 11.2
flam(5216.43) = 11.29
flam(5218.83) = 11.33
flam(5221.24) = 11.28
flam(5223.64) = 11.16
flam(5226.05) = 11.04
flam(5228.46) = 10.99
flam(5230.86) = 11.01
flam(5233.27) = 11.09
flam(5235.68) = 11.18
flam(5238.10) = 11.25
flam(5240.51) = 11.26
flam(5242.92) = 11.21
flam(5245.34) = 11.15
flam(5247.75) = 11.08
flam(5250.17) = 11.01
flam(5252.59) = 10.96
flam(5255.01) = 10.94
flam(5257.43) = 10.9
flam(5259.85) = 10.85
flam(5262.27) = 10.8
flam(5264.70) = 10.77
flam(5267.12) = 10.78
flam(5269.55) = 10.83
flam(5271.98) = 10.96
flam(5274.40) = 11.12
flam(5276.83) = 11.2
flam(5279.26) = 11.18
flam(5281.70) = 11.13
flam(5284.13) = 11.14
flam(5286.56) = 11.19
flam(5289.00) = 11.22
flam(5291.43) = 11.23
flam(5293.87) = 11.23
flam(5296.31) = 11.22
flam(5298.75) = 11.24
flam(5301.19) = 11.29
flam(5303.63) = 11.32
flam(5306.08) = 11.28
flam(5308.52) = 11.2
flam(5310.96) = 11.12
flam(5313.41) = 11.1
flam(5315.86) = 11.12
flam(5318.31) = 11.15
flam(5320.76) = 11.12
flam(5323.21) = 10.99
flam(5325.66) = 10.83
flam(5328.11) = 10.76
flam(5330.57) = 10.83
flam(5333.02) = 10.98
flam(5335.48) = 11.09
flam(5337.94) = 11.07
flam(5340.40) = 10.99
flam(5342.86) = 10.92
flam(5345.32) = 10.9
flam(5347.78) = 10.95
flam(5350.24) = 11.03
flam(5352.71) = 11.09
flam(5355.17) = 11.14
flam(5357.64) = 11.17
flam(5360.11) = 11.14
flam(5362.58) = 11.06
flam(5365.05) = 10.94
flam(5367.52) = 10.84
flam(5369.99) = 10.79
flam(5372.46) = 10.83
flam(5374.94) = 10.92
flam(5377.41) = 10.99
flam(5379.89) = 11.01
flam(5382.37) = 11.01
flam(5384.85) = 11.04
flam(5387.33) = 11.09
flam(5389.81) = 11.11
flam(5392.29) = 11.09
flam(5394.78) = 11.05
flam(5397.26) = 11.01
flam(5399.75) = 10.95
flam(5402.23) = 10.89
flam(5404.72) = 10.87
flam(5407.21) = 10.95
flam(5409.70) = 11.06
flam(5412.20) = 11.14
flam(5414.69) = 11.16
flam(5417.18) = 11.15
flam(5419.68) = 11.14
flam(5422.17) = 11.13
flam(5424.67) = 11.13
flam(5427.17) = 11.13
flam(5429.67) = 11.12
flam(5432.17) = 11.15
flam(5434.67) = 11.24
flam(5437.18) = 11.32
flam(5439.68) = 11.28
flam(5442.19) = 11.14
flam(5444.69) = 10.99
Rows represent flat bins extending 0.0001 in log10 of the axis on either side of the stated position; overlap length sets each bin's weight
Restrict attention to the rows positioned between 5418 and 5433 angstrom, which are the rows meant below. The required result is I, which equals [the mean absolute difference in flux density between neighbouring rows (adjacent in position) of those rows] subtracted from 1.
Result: 0.990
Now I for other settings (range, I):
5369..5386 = 0.958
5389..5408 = 0.954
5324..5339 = 0.916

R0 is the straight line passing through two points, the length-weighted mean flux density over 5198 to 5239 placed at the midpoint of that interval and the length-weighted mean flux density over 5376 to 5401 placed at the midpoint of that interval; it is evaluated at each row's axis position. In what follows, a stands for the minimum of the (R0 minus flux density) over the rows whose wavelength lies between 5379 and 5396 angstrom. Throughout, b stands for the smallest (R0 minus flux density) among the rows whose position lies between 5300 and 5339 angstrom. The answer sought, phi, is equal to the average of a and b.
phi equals -0.166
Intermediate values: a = -0.073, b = -0.26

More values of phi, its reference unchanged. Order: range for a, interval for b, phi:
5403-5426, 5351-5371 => -0.127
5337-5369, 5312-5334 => -0.109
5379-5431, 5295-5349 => -0.195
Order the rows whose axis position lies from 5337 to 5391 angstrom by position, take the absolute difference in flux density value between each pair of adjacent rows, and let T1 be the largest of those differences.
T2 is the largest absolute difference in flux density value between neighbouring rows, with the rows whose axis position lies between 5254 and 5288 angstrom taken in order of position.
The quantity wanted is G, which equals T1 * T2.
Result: 0.019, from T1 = 0.12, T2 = 0.160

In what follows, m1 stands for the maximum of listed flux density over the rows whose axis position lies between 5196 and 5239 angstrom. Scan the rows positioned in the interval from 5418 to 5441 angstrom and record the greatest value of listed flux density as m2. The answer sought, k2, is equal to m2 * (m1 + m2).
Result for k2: 256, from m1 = 11.33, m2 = 11.32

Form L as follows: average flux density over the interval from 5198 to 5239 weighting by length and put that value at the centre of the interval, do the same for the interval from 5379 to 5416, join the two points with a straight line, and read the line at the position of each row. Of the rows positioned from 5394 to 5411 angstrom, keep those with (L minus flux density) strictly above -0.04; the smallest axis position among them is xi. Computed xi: 5394.78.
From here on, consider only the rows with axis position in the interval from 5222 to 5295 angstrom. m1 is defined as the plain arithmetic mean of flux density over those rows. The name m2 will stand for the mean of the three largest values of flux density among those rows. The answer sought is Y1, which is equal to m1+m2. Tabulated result 22.3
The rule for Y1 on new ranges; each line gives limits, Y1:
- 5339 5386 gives 22.1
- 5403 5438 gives 22.4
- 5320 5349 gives 22.0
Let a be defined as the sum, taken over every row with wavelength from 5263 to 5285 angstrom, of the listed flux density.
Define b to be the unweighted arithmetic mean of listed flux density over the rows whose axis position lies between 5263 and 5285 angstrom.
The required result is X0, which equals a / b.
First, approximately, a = 99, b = 11.0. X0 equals 9.0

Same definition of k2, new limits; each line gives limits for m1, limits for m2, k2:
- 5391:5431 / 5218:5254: 255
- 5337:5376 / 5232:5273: 253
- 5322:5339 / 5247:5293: 251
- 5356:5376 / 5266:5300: 252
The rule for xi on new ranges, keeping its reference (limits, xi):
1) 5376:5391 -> 5377.41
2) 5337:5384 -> 5337.94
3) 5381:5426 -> 5382.37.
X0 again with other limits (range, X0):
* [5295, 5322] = 11.0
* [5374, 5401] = 11.0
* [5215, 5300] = 35.0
